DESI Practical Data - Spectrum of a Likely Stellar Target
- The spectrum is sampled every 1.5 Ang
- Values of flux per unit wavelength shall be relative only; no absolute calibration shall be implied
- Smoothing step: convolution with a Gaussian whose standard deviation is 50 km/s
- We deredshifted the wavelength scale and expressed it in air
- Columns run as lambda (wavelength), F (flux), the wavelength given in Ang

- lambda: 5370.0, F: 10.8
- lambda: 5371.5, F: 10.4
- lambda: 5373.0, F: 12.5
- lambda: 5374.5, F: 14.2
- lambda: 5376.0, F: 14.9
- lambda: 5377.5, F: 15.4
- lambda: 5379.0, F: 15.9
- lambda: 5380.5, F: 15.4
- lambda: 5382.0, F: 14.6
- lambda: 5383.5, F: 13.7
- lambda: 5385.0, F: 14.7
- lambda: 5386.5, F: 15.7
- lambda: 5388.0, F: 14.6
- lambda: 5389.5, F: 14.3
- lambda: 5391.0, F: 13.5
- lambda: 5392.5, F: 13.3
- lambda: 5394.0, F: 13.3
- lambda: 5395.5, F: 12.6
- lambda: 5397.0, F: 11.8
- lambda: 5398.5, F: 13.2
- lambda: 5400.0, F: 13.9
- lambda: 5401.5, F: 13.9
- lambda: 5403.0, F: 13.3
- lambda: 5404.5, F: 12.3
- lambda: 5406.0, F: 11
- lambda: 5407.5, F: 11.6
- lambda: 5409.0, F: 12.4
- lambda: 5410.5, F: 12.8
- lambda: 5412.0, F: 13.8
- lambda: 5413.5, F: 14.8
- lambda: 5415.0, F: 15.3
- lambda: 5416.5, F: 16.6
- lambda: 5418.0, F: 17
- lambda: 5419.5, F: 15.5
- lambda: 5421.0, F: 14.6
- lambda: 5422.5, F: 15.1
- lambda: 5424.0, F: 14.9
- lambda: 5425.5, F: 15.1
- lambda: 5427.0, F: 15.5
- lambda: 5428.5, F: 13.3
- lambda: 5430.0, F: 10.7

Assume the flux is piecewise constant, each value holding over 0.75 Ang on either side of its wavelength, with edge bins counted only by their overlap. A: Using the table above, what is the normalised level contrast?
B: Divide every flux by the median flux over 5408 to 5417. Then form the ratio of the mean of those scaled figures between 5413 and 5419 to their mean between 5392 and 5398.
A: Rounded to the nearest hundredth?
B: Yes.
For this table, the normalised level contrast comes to 1.25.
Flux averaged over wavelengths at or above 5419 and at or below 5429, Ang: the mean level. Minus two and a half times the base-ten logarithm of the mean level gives -2.93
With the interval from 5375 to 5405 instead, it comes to -2.87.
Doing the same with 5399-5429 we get -2.88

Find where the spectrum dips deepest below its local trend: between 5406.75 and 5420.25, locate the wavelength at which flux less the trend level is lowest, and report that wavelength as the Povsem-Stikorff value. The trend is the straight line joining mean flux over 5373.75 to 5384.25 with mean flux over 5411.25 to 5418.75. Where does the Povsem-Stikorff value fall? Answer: 5407.5 Ang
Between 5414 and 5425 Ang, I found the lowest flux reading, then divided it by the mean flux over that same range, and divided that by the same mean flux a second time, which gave 0.060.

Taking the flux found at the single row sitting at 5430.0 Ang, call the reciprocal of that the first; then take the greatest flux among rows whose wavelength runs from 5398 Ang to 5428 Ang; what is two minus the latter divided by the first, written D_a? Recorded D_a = -180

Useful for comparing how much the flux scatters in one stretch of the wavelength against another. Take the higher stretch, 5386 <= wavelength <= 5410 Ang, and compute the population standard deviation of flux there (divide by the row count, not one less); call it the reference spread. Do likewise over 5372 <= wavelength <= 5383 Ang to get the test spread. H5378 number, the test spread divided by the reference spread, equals 0.89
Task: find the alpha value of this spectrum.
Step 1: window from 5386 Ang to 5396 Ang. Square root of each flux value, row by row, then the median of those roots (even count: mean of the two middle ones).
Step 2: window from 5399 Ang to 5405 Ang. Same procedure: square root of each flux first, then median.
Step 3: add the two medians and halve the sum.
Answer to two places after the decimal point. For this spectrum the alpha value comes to 3.68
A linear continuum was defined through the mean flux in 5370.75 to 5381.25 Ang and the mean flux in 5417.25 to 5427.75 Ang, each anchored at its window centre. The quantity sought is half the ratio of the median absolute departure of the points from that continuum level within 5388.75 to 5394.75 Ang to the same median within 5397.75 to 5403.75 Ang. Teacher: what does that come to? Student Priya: 0.5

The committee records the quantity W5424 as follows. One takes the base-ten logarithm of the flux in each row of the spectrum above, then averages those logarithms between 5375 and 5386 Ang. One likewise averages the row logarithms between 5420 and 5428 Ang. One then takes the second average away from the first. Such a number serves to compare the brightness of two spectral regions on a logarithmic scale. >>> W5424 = 0.00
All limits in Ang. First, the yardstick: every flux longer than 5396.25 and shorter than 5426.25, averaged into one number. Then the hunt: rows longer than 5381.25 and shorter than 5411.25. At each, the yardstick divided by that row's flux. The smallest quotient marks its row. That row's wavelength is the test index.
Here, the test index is 5386.5 Ang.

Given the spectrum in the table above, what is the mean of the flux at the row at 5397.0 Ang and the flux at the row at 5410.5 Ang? 12.3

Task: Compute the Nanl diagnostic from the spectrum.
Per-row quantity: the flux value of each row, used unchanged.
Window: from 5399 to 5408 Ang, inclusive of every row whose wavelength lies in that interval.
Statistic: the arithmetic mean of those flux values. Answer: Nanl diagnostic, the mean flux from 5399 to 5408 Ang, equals 12.7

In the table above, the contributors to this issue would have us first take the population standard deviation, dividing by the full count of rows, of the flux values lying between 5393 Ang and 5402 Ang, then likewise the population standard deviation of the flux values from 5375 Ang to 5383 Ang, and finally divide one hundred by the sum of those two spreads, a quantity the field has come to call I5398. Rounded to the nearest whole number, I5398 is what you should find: 84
